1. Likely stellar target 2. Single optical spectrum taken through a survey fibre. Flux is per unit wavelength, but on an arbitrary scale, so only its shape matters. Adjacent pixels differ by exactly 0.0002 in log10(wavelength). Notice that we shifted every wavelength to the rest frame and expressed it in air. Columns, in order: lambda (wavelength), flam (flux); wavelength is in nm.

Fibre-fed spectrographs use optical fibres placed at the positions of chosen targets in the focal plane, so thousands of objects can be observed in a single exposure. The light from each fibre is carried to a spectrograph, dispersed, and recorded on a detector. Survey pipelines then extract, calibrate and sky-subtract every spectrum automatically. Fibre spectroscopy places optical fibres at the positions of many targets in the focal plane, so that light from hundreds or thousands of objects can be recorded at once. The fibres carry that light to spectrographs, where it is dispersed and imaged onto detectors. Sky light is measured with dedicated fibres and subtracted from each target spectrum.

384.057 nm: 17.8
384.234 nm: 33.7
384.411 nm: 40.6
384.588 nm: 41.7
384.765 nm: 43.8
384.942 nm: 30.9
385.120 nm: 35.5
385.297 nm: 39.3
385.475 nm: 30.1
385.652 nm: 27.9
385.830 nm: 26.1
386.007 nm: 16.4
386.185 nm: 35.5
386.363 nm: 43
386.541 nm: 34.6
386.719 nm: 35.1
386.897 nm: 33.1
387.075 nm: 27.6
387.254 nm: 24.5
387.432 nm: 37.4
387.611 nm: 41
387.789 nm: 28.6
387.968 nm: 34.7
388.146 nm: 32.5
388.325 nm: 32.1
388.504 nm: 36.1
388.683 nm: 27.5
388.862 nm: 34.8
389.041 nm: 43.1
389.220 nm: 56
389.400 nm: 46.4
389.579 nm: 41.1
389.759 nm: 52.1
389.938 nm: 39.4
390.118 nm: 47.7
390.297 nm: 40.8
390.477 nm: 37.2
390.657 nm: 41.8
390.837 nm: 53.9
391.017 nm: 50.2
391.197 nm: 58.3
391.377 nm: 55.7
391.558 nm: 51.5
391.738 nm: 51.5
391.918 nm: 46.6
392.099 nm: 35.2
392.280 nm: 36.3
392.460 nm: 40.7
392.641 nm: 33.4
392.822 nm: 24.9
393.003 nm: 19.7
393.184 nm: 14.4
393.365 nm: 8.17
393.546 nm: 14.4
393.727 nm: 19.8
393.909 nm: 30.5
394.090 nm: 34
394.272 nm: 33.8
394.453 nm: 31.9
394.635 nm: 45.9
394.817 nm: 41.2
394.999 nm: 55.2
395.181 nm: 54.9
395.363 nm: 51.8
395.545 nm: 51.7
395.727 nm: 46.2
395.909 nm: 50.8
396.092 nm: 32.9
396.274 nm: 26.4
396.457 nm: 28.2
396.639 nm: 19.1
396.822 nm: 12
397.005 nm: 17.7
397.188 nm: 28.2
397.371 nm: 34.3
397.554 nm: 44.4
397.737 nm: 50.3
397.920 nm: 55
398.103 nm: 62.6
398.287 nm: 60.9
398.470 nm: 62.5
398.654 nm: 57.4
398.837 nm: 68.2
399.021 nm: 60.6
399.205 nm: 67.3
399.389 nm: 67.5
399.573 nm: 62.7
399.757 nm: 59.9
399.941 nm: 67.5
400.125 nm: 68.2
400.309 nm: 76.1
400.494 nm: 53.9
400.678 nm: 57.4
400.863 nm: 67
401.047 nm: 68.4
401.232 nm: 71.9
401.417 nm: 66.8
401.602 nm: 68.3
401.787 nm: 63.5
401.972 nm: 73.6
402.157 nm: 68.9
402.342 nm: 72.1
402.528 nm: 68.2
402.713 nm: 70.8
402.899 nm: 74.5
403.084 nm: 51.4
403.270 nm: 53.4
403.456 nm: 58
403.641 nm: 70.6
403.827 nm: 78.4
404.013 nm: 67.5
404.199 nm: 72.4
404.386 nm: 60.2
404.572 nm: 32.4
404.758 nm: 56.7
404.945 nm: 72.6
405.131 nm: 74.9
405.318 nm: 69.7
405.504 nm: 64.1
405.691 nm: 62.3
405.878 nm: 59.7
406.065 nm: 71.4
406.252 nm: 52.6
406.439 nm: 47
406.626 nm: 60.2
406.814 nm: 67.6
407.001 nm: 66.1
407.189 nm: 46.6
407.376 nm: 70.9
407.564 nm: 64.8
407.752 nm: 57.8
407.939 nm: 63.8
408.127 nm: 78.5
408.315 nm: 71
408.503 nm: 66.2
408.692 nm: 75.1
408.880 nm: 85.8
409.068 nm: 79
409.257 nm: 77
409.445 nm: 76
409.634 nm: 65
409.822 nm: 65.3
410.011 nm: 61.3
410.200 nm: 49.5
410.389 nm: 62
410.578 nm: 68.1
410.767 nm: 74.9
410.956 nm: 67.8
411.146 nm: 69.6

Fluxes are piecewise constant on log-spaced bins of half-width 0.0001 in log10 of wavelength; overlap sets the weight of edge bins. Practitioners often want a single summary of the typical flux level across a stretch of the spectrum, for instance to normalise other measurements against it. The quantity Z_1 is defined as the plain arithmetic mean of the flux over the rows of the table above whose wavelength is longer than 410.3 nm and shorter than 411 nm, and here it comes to 68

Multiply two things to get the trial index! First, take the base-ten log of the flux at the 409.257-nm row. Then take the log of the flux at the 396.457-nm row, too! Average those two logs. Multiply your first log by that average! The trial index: 3.1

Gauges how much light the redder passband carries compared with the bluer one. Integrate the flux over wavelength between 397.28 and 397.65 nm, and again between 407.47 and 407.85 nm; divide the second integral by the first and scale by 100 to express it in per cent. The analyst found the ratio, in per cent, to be 160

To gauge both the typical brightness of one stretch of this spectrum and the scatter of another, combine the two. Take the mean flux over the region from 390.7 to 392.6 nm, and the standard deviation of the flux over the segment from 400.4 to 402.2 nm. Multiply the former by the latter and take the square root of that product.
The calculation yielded 17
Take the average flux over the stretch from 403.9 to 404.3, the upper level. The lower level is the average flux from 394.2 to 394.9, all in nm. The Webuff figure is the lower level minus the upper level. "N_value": -32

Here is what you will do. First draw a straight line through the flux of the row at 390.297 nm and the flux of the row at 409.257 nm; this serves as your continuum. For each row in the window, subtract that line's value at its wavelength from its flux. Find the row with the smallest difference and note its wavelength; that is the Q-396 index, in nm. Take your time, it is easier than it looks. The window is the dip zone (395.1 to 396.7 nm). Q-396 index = 396.639 nm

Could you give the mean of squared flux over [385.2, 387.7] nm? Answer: 1090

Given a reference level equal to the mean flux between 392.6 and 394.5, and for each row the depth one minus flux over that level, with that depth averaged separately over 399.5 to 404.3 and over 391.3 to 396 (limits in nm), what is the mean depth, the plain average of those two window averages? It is -1.2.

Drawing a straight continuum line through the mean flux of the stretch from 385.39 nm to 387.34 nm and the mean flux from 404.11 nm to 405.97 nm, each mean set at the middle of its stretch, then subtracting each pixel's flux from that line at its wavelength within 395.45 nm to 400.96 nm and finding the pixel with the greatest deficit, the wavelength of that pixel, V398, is 396.822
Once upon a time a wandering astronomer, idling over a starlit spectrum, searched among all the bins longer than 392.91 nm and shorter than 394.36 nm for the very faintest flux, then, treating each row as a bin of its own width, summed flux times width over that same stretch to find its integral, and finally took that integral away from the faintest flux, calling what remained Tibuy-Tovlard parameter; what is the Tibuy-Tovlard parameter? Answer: -23.5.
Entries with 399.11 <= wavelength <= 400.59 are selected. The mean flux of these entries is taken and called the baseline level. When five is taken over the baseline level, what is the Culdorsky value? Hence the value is 0.08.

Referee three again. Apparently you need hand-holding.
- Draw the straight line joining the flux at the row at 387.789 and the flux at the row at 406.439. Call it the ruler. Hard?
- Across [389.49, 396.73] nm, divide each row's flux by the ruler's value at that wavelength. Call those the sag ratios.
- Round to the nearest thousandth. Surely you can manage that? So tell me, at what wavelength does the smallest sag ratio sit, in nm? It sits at 393.365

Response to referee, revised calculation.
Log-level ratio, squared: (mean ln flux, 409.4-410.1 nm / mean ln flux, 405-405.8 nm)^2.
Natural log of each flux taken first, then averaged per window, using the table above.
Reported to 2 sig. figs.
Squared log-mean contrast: 0.99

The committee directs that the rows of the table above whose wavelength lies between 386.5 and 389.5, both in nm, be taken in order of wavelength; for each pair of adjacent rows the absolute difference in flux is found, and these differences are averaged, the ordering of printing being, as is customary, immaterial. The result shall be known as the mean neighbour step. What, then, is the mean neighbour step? 6.2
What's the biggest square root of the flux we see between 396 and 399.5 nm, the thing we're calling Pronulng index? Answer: 8.3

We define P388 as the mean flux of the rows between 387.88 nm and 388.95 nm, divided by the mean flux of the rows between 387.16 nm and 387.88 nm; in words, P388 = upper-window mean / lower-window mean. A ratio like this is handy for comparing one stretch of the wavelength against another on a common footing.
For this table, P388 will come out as 1.0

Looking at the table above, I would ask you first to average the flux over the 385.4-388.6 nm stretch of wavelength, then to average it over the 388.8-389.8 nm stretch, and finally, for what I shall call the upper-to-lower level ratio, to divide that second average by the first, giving 1.42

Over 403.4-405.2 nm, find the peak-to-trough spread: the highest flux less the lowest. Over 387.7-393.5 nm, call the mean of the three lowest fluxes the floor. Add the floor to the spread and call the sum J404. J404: 60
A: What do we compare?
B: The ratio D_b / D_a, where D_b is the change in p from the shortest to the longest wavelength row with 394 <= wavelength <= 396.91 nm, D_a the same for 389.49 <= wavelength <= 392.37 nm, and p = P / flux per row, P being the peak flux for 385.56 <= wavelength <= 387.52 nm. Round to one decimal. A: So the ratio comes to 16.8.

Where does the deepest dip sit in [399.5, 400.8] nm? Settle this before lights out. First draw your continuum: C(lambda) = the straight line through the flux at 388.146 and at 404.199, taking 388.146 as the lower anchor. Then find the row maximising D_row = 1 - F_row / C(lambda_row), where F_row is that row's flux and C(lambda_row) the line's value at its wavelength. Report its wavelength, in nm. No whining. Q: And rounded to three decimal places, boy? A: 400.494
